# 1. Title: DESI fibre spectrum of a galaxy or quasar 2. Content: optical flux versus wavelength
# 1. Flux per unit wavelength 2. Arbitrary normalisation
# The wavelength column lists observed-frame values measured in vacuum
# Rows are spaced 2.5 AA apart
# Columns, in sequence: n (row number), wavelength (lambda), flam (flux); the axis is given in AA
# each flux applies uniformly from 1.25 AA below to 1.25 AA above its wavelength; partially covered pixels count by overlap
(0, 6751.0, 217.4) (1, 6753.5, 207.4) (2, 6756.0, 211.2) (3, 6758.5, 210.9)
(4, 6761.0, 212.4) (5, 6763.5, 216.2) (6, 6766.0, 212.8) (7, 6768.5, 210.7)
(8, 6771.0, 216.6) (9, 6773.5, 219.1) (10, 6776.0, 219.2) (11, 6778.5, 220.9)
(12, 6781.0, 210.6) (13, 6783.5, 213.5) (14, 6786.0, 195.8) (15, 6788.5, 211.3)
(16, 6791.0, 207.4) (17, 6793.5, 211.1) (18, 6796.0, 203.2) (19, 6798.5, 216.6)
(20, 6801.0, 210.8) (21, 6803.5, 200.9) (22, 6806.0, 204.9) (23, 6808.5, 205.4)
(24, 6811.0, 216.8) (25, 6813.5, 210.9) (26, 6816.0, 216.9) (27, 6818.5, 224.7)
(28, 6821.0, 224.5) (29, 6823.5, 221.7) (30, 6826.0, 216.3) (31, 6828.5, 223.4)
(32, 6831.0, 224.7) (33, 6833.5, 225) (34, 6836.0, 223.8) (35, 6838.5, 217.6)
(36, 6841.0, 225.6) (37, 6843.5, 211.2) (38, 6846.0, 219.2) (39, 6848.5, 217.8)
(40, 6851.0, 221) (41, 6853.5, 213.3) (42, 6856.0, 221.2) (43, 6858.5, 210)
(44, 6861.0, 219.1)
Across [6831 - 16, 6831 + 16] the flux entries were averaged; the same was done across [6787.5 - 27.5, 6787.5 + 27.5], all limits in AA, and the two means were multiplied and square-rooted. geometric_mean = 216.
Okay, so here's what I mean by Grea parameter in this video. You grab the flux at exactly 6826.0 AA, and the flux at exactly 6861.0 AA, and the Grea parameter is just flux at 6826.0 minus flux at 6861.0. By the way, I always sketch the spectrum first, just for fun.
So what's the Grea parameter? -3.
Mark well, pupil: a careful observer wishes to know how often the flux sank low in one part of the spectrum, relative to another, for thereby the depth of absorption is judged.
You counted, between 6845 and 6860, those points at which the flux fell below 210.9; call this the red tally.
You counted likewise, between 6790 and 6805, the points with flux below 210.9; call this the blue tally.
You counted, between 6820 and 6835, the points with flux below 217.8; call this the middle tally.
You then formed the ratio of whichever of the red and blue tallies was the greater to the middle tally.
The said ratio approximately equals 4.0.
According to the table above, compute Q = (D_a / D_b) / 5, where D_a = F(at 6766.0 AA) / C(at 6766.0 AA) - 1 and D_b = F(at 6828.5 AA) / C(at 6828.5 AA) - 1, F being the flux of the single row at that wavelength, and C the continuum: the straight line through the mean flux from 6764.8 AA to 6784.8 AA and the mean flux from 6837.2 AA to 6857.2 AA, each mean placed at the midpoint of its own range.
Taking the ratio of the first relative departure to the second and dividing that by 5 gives -0.08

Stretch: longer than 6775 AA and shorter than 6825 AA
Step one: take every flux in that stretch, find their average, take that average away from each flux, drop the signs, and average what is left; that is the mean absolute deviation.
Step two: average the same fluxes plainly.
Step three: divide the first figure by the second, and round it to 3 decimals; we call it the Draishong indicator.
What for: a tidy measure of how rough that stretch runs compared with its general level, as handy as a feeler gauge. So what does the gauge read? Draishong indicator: 0.030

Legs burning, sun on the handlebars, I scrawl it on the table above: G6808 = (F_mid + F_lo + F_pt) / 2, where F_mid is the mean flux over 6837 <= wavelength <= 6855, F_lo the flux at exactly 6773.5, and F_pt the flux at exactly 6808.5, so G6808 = 321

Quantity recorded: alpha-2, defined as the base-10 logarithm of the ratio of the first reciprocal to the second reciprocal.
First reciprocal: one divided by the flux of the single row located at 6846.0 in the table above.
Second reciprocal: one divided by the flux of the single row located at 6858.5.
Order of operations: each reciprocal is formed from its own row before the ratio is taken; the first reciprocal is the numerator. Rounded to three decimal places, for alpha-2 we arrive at -0.019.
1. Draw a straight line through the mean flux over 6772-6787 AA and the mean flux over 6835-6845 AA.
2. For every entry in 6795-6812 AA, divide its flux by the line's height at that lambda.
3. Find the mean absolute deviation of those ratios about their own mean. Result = 0.025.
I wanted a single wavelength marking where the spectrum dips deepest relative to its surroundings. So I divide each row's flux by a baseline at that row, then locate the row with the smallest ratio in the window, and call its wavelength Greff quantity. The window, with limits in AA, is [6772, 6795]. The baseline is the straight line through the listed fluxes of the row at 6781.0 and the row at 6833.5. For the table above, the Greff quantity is 6786.0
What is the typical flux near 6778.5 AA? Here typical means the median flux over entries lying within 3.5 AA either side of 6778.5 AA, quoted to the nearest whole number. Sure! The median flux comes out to 219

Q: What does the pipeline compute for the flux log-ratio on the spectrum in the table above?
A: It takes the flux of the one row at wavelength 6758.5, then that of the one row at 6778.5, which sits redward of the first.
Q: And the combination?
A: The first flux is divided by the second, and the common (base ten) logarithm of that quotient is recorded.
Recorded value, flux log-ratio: -0.02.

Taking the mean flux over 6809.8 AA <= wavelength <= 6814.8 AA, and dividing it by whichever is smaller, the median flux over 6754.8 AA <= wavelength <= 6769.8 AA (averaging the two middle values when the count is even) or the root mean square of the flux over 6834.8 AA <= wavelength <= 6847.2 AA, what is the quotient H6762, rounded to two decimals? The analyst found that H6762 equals 1.01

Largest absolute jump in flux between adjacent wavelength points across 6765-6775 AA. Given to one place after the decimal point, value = 5.9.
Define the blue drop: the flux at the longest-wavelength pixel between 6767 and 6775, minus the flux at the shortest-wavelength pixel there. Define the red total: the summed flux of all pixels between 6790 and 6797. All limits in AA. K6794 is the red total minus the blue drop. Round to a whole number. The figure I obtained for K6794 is 613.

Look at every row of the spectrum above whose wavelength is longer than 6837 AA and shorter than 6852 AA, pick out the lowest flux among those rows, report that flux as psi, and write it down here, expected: 211.2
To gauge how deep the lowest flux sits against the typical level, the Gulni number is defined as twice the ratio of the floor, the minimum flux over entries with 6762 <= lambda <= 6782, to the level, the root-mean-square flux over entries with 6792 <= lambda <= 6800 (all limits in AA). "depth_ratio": 2.00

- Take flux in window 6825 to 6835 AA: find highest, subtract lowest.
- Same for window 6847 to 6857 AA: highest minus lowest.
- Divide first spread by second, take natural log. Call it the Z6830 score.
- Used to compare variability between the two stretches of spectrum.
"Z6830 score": 0.10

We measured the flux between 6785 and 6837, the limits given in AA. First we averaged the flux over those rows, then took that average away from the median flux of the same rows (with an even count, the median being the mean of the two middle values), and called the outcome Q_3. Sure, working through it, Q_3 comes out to 2.2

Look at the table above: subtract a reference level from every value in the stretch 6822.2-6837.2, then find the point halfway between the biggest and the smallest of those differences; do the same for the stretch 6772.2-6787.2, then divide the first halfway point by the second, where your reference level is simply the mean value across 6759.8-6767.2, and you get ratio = -1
